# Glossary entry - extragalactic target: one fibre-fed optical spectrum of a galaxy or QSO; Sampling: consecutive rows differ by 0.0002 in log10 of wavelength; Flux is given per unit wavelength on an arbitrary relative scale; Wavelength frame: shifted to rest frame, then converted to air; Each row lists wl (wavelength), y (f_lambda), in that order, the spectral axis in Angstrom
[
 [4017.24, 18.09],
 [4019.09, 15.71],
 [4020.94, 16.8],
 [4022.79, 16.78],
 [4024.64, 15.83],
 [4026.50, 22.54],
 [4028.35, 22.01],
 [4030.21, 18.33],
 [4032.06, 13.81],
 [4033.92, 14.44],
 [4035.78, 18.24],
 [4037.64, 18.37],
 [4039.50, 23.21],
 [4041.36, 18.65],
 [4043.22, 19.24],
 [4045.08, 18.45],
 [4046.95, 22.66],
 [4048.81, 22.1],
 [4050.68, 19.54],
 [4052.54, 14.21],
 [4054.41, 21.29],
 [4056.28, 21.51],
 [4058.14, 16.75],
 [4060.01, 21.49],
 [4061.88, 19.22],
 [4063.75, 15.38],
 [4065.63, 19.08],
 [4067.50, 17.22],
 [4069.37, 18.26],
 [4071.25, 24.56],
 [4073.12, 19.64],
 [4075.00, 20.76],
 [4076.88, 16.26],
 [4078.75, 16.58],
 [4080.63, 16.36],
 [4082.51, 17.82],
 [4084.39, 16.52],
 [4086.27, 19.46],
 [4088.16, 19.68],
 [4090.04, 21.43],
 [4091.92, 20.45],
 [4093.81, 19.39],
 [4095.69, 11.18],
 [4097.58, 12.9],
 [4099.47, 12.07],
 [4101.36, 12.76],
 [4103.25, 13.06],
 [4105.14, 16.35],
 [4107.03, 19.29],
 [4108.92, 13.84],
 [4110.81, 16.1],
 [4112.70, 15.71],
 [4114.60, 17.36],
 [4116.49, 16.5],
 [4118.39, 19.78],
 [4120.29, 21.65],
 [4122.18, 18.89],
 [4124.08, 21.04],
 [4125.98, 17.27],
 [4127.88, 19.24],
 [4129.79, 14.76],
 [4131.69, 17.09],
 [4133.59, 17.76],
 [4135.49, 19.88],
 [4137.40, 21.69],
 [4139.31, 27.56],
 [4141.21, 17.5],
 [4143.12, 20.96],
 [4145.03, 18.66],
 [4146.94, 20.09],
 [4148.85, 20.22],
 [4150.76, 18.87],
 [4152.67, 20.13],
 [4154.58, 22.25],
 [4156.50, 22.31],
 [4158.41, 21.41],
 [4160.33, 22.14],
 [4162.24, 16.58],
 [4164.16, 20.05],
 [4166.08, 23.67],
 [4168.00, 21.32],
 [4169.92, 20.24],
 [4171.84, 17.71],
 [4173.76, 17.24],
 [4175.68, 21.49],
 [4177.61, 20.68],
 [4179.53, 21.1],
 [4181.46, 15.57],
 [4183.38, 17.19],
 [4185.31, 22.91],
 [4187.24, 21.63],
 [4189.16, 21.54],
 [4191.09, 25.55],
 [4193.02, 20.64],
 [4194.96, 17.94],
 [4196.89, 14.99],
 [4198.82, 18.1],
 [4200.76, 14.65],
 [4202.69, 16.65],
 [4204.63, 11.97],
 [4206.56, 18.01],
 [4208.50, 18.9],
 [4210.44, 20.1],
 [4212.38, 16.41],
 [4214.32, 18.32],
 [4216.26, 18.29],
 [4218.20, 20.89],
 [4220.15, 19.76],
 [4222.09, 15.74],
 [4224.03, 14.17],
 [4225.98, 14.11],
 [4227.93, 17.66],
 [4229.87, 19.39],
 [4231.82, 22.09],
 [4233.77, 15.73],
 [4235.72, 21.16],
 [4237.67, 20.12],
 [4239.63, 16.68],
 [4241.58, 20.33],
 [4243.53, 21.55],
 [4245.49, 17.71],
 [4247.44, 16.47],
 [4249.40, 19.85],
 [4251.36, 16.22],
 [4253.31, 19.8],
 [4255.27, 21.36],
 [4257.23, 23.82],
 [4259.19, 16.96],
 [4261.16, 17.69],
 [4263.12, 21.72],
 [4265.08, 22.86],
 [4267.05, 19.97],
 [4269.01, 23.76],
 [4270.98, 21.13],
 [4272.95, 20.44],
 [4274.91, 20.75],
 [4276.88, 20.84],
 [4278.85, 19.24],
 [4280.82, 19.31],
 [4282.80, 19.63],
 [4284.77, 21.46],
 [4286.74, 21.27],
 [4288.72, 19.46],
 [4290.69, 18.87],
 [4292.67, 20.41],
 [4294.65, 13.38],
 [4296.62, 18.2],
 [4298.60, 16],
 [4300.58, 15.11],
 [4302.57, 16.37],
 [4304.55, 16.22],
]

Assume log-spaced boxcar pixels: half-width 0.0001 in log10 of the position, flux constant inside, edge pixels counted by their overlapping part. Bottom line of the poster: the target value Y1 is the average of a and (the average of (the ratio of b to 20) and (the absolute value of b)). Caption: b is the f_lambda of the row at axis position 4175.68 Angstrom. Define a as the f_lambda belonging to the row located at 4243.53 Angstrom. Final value 16.4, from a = 21.55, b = 21.49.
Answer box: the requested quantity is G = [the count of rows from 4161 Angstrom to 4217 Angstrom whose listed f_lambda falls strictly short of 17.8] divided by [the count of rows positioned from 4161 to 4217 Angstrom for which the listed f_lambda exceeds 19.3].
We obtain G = 0.77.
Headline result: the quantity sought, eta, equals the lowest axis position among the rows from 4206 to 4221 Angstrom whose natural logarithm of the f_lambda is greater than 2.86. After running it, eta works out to 4206.56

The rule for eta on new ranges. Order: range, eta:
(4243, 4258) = 4243.53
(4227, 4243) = 4227.93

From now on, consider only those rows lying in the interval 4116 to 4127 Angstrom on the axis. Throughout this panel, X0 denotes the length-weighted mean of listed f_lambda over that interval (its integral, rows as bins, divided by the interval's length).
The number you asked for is 19.3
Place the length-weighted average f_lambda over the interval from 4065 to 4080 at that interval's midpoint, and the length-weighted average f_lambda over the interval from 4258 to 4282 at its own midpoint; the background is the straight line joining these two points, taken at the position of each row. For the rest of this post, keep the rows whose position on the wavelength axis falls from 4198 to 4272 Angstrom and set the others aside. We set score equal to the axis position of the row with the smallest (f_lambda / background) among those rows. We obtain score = 4204.63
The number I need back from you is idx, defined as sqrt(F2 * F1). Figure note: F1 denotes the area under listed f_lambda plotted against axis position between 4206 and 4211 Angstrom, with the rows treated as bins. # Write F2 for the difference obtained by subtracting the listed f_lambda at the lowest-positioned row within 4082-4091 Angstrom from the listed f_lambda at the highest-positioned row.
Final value 18.5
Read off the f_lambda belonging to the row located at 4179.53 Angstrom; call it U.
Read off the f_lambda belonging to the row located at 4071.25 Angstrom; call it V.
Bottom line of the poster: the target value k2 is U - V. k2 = -3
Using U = 21.1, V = 24.56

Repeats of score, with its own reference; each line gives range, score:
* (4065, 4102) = 4095.69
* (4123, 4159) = 4129.79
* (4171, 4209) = 4204.63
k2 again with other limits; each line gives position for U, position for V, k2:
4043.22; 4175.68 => -2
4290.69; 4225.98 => 5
